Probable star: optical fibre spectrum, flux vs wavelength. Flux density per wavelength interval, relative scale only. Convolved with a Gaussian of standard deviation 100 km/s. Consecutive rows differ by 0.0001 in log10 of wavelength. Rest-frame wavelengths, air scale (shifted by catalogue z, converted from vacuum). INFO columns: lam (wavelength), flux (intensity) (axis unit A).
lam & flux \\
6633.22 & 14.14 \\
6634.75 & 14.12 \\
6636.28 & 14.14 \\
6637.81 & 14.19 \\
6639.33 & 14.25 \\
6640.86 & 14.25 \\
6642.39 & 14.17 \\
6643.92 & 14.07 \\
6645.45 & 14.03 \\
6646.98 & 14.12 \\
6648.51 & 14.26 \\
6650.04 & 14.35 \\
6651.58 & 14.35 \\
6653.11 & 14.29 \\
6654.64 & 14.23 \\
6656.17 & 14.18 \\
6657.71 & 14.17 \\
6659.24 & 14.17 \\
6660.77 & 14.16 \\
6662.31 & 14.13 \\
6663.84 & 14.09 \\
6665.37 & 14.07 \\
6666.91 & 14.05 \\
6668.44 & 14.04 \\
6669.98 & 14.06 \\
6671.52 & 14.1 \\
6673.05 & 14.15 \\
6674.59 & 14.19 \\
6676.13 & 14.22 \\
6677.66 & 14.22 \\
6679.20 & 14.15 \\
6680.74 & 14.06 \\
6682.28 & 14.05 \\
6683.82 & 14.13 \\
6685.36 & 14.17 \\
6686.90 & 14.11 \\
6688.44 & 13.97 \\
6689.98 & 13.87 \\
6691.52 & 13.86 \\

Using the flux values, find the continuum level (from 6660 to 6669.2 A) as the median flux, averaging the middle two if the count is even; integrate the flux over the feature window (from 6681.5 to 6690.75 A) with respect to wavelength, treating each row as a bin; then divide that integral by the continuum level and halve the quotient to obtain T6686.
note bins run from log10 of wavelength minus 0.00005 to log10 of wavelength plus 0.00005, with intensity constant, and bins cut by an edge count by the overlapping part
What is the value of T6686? 4.61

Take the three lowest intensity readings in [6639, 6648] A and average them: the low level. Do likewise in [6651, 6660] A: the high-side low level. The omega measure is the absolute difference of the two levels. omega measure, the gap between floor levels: 0.10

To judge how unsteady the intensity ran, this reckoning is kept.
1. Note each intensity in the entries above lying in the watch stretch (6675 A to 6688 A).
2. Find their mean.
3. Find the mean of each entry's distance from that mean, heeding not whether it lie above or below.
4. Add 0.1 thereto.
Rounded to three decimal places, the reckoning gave 0.151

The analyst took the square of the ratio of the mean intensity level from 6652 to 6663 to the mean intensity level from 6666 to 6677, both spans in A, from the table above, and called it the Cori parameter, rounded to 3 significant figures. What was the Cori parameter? 1.01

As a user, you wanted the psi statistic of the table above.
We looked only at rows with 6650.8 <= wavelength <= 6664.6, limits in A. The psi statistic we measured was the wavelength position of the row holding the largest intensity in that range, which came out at 6651.58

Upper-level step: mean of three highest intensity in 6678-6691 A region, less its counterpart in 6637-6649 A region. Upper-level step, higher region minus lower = -0.10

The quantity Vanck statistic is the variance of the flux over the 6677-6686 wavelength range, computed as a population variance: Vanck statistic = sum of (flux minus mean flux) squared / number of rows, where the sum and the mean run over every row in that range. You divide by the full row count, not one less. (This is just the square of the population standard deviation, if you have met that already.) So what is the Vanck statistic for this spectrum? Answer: 0.0036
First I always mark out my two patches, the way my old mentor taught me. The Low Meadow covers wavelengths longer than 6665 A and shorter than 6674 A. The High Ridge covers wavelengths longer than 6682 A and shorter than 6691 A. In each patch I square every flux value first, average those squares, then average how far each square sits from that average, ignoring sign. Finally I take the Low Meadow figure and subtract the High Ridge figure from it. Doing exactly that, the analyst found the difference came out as -1.6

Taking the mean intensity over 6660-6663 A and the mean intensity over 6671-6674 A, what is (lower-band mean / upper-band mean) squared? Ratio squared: 1.00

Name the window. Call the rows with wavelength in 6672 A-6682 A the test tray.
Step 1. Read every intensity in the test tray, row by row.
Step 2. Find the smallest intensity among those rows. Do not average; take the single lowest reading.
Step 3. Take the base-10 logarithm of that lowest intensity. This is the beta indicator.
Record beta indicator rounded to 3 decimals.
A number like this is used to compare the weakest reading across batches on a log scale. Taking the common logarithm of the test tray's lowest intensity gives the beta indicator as 1.148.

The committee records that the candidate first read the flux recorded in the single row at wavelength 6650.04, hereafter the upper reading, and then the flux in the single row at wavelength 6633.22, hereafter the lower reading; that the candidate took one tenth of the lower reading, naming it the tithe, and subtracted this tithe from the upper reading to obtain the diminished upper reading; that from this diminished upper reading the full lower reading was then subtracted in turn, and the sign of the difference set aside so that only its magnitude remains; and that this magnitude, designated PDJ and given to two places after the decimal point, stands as 1.20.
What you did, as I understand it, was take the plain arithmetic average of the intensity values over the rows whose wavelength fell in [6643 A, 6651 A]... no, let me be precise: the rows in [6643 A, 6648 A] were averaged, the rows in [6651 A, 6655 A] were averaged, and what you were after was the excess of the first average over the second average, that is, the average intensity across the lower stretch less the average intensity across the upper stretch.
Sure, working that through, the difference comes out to -0.22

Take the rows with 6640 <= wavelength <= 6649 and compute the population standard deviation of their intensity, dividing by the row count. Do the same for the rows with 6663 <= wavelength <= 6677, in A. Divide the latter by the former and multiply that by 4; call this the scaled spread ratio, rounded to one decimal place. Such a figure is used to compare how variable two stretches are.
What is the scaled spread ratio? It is 2.8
